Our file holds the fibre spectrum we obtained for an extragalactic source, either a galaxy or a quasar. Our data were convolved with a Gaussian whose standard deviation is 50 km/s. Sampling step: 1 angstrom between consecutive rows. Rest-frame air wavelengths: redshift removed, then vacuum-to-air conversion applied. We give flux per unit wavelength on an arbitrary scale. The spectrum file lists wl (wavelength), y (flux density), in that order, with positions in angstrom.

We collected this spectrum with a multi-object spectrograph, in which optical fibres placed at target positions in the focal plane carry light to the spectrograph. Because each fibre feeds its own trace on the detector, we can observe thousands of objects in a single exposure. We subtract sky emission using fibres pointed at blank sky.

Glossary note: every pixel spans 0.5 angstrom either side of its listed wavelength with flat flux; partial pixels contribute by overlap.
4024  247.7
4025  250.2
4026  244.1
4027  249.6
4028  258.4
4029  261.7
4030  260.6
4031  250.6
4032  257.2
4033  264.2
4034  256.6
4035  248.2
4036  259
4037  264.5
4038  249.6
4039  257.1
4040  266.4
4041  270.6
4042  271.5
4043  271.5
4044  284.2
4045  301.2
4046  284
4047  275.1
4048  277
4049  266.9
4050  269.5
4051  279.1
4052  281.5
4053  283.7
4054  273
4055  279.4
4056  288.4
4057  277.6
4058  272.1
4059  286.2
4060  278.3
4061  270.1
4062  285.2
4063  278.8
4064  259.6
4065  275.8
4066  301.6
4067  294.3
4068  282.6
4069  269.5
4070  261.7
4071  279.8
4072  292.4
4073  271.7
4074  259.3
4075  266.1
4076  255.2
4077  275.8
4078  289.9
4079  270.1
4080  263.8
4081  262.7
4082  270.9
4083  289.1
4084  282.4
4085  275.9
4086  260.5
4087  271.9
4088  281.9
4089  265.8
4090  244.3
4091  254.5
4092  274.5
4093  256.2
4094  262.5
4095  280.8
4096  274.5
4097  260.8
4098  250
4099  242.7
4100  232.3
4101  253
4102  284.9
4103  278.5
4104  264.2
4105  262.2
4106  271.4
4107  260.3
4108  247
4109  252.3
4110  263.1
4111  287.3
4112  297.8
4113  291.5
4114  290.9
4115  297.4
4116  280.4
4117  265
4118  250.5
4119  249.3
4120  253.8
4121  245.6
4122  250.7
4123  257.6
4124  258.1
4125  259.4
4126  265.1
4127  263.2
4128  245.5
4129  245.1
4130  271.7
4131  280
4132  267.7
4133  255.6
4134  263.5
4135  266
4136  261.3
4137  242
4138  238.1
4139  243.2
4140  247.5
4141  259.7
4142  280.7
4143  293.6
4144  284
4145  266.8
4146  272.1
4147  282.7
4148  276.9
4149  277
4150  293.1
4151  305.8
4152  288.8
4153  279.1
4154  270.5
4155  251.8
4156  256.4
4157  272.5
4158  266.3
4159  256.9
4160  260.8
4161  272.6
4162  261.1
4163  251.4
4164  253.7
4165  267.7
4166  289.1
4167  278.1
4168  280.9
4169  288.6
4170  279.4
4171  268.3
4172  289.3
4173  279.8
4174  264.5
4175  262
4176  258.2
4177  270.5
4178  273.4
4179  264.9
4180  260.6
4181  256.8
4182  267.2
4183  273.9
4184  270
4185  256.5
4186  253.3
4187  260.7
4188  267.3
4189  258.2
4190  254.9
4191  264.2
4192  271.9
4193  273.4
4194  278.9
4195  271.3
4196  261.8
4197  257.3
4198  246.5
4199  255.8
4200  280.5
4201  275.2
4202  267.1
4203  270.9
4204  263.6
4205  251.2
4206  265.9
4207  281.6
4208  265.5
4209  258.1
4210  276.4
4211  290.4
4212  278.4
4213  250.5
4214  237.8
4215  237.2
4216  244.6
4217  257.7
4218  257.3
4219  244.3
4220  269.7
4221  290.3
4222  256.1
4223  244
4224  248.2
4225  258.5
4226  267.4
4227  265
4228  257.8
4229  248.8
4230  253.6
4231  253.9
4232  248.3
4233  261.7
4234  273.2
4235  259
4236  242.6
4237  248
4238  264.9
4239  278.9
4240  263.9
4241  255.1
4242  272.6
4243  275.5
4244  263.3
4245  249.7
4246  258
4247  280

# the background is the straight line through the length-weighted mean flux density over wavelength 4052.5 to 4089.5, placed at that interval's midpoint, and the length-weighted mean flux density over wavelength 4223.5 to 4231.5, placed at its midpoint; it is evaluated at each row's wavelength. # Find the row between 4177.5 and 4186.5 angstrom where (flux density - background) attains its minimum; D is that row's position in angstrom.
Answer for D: 4186 angstrom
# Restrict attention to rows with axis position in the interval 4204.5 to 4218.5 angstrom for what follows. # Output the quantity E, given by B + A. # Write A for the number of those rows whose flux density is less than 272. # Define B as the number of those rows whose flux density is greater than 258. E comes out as 17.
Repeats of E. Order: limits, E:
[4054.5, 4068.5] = 16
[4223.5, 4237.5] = 19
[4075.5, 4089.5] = 21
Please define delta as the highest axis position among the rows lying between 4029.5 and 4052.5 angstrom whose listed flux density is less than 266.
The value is 4039 angstrom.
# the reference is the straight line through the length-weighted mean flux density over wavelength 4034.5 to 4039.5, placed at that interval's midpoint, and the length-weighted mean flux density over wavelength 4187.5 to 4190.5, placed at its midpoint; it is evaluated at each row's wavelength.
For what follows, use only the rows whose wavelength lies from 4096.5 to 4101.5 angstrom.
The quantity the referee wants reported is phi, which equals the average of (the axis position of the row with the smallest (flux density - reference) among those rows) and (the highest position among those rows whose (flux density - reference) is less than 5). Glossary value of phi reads 4100.5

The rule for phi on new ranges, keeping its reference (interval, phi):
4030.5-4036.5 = 4035.5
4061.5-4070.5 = 4064.0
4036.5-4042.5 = 4038.5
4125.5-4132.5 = 4129.0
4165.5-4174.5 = 4174.0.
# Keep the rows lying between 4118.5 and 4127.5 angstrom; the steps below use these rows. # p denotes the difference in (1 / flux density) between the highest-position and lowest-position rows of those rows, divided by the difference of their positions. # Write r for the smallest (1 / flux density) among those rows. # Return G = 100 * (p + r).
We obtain 0.375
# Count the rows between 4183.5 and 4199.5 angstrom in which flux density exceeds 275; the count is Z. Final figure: 1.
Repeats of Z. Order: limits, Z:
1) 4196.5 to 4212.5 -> 6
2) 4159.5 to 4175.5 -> 7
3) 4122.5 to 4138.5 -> 1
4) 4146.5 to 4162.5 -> 7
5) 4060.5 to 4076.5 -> 8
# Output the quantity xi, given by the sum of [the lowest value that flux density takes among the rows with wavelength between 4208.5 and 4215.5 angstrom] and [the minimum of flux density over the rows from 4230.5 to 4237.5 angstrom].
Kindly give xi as 480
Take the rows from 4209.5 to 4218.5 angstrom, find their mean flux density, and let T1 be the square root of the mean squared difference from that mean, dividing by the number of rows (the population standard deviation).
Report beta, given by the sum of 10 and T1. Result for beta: 27.9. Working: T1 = 17.9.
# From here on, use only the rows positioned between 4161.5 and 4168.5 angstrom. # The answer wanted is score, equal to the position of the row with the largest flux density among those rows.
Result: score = 4166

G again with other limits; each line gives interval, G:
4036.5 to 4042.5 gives 0.366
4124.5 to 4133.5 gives 0.358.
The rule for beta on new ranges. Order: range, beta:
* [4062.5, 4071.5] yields 23.0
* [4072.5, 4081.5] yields 19.7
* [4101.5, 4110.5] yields 21.2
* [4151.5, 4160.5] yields 21.3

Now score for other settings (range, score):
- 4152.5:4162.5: 4153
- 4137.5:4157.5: 4151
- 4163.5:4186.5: 4172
